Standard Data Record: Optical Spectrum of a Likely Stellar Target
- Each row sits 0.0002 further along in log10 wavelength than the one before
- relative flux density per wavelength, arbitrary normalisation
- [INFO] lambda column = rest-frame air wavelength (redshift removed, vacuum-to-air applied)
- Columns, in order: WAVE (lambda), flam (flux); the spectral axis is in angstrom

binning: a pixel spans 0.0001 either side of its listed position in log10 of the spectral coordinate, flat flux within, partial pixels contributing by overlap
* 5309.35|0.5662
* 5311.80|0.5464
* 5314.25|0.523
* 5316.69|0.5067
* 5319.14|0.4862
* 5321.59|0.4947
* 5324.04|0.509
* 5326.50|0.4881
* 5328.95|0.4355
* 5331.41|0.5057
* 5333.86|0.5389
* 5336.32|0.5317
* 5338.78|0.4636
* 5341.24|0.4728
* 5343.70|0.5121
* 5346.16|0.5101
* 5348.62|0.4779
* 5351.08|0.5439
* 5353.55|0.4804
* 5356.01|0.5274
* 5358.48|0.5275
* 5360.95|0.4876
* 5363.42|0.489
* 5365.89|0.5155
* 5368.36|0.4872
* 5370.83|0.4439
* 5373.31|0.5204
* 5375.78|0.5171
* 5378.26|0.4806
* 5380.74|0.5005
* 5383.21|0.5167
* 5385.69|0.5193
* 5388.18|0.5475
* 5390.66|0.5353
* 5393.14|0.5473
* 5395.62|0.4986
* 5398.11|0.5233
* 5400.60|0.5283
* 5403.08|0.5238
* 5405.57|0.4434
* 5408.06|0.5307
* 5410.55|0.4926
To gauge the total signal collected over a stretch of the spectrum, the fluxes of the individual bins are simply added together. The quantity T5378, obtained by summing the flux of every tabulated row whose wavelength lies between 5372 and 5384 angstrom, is 2.54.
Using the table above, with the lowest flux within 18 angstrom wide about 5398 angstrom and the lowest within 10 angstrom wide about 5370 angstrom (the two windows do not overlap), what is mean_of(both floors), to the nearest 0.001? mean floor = 0.444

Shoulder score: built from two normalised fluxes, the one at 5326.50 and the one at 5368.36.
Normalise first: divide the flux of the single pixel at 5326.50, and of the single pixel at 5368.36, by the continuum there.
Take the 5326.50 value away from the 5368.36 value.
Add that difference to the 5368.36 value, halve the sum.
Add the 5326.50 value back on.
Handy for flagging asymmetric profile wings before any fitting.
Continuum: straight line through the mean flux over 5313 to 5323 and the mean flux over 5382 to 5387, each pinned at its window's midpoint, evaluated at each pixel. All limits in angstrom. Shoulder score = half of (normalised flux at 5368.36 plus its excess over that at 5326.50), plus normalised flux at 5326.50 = 1.431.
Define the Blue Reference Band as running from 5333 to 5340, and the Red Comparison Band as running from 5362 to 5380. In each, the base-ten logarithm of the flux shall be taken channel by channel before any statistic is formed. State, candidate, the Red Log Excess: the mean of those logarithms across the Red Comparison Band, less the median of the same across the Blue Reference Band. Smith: -0.033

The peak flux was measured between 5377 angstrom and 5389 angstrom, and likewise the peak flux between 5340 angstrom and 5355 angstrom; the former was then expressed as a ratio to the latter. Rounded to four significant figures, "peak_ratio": 1.007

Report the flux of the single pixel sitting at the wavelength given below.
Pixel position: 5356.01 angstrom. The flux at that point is 0.5274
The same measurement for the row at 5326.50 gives 0.4881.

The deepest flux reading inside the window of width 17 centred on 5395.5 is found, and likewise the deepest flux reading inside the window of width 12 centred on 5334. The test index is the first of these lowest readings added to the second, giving 0.934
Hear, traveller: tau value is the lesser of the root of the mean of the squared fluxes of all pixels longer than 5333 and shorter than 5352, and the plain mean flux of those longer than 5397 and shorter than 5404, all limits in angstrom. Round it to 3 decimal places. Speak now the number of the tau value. 0.507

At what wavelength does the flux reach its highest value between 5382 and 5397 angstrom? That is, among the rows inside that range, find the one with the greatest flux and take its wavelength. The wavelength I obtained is 5388.18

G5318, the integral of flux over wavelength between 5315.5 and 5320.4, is 2.43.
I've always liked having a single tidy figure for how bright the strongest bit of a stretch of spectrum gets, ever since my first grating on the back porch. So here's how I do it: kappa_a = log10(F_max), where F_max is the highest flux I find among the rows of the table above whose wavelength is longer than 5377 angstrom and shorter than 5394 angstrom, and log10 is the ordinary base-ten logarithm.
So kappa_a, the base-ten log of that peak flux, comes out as -0.262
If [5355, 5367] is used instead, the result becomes -0.278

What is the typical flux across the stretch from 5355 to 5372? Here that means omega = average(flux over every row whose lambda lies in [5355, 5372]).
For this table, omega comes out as 0.497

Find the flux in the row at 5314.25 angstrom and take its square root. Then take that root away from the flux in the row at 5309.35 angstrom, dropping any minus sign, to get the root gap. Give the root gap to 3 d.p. 0.157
